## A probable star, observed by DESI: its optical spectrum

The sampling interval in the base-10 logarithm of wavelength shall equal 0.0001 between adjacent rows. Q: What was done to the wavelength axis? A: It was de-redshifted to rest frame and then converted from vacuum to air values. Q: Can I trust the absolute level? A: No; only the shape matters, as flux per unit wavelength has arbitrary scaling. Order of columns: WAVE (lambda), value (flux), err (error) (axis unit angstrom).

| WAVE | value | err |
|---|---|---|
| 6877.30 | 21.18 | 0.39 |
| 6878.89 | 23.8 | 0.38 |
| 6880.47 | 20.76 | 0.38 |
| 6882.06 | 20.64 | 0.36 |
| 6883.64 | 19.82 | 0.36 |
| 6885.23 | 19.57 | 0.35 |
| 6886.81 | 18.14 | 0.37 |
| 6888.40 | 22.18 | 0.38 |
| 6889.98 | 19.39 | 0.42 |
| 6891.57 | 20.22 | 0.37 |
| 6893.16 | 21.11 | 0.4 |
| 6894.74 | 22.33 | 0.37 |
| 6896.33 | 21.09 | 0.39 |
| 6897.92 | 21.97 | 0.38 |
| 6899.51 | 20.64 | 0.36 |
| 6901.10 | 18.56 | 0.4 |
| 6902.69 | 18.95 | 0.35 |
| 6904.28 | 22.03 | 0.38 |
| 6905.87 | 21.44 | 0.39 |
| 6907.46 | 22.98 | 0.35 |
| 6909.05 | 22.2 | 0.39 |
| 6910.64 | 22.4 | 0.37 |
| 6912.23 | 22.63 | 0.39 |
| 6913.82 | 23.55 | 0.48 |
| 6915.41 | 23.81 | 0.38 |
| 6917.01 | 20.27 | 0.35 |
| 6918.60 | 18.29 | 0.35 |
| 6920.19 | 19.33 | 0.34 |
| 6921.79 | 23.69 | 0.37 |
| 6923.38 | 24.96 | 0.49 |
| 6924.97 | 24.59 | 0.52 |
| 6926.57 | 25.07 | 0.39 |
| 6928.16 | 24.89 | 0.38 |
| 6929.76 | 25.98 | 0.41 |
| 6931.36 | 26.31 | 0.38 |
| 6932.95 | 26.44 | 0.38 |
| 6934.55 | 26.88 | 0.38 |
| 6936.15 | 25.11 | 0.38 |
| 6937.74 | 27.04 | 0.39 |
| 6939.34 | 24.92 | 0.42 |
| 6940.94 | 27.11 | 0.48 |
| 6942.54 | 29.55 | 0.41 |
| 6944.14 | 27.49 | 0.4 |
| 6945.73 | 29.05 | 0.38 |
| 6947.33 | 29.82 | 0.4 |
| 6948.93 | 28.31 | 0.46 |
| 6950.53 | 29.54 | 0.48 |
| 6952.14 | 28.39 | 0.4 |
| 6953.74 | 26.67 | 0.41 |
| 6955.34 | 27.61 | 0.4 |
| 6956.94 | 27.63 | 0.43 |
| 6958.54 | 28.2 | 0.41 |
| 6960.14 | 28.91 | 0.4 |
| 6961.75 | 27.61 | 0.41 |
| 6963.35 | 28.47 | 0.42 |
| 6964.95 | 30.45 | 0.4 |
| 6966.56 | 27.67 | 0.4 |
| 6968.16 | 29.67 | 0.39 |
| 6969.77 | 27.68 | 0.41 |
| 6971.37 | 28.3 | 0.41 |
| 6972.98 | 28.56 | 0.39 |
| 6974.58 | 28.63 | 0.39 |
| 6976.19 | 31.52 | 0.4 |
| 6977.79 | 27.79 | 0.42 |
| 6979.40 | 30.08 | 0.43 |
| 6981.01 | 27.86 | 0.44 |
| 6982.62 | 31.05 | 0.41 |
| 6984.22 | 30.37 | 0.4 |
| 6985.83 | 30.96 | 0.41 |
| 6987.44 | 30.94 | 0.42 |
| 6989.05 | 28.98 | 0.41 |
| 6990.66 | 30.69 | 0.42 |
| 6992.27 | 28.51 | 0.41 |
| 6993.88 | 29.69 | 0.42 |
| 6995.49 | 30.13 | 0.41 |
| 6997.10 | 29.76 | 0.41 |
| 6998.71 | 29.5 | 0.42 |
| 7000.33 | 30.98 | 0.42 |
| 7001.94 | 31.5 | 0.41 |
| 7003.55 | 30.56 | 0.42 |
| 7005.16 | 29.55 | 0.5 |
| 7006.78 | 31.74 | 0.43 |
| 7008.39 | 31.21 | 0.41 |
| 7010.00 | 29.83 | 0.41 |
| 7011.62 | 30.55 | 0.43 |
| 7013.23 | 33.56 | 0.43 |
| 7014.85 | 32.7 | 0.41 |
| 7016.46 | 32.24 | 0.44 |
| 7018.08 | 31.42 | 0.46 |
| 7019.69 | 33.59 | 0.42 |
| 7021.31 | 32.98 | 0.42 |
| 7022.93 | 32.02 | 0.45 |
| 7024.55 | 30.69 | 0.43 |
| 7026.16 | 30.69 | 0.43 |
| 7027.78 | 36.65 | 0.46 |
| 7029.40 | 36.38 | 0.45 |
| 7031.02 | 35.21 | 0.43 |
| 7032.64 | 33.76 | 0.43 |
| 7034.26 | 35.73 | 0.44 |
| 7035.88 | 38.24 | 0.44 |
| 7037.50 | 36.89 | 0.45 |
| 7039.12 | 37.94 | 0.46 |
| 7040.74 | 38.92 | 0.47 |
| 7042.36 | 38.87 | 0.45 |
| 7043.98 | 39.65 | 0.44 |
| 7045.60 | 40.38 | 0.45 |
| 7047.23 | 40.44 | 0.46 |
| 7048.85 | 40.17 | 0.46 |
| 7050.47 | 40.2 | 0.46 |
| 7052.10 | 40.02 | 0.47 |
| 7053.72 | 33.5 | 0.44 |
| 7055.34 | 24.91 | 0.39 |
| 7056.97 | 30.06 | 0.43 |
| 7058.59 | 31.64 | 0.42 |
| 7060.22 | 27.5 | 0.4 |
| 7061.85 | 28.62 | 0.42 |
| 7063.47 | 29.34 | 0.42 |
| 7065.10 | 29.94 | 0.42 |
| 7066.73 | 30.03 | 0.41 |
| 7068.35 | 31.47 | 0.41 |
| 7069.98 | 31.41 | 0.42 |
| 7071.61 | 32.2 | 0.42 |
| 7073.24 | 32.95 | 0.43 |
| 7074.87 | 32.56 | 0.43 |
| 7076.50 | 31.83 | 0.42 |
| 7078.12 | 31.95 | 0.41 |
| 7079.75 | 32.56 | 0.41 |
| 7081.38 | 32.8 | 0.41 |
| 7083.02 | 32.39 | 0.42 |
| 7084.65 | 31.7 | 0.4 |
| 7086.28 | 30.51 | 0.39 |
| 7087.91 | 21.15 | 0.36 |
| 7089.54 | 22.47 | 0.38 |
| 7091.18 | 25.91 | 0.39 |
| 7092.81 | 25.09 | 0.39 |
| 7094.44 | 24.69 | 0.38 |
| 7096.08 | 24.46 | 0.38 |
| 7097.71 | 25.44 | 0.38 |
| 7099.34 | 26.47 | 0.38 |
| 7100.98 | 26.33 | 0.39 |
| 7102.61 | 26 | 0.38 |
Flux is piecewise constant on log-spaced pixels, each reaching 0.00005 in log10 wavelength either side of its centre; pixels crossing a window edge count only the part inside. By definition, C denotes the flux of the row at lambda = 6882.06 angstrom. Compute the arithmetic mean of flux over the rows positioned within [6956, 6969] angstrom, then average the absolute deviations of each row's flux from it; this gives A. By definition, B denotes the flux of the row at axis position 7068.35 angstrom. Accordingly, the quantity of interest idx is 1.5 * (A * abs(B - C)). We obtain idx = 13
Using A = 0.8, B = 31.47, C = 20.64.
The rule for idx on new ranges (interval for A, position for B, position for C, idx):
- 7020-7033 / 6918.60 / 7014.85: 42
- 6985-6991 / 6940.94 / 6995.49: 3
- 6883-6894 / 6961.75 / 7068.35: 6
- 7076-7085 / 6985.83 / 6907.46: 5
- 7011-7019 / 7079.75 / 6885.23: 17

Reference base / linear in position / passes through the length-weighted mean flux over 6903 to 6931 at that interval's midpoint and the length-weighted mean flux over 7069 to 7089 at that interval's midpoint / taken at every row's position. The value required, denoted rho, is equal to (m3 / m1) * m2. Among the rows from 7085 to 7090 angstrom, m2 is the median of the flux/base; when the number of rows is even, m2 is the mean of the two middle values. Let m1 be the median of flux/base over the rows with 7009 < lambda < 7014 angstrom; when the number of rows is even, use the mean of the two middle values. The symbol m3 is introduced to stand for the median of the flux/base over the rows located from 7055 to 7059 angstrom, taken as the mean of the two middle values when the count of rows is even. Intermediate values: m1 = 1.11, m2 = 0.71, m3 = 1.00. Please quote 0.65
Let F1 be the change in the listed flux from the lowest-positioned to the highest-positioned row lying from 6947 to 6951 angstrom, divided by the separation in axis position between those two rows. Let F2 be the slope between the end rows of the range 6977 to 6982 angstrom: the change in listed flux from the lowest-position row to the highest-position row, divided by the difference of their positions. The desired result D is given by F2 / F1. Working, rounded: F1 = -0.09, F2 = 0.0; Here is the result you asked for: -0.2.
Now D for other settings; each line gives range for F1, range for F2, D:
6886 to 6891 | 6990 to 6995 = -0.8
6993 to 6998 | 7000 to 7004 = -6.0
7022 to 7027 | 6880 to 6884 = 0.7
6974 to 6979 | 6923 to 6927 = -0.1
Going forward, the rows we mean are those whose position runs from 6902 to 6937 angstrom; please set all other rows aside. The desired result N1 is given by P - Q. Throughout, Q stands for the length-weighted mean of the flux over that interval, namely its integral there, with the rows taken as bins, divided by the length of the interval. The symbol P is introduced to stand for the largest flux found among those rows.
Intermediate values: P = 26.88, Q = 23.3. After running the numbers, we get 3.6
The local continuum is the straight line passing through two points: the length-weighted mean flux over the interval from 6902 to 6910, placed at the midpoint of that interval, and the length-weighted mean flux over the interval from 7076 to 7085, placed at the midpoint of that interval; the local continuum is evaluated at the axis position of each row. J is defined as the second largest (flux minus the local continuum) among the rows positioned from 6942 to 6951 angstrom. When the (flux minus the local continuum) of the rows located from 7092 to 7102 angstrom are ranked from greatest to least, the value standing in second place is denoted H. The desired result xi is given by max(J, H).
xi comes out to 5.7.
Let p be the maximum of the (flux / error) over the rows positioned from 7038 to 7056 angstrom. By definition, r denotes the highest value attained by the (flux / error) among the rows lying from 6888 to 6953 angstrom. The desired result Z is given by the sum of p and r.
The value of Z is 167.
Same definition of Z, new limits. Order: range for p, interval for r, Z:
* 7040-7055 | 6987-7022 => 170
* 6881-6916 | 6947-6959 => 140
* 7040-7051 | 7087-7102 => 160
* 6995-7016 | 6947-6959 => 154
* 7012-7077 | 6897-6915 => 156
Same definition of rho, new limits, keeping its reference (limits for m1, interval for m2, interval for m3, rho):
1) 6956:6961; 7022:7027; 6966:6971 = 1.05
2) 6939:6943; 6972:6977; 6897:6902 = 0.93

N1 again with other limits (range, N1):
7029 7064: 5.0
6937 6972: 2.3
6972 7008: 1.8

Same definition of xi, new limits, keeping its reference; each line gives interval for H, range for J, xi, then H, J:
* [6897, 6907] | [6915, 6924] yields 1.7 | 0.6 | 1.7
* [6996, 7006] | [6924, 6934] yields 3.6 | 3.6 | 3.2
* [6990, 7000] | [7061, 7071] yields 3.1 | 3.1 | -0.2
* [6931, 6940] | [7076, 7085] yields 3.5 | 3.5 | 0.4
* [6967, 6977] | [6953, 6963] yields 4.3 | 4.3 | 3.4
